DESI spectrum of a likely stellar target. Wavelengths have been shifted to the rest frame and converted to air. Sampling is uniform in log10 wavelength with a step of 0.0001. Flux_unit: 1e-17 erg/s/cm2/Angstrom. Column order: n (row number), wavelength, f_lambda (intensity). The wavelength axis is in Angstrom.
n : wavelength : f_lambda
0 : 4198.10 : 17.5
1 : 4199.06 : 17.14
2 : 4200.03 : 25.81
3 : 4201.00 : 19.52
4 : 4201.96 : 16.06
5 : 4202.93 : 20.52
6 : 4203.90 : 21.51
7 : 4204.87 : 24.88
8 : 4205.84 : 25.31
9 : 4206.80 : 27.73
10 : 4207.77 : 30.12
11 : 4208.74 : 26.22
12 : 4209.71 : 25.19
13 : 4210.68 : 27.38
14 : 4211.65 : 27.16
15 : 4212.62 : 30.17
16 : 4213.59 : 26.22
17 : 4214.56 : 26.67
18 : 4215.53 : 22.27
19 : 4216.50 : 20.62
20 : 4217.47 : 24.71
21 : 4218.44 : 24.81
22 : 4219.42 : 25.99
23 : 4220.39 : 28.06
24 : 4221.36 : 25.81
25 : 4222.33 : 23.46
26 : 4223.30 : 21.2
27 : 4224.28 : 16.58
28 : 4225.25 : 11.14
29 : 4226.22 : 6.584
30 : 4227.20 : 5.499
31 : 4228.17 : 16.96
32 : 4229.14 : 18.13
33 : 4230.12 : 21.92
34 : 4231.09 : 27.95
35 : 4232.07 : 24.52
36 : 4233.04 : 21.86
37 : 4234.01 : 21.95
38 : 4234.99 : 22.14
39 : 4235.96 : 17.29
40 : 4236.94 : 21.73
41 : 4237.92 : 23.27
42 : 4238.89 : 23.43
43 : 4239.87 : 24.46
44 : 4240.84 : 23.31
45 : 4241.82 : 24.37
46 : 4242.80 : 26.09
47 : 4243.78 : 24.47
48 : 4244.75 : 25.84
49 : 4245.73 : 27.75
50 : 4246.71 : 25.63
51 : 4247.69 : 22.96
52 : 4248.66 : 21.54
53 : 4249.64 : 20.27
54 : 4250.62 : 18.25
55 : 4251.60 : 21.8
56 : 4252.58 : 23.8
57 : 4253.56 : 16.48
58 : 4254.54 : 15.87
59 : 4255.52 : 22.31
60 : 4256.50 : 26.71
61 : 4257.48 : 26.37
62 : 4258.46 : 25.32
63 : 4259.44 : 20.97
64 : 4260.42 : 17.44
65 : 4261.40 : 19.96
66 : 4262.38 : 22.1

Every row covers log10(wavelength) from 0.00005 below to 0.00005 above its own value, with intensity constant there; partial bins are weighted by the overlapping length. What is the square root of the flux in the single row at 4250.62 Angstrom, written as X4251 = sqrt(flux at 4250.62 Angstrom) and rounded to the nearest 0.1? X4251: 4.3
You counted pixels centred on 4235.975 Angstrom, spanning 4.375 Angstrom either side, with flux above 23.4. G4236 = 3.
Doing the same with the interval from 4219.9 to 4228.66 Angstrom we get 3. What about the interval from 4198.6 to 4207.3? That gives 4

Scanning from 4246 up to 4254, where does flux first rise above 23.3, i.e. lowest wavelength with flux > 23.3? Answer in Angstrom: 4246.71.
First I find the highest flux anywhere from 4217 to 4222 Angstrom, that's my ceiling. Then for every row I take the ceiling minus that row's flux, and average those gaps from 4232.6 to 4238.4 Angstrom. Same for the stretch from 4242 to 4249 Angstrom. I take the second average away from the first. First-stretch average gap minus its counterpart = 4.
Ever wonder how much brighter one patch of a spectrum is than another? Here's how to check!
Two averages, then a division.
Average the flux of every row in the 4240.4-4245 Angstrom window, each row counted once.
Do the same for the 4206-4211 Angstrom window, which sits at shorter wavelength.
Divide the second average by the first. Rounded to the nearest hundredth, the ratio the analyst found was 1.10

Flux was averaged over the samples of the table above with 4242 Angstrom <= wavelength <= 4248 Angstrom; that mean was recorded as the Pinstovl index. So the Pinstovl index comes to 25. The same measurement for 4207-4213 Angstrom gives 28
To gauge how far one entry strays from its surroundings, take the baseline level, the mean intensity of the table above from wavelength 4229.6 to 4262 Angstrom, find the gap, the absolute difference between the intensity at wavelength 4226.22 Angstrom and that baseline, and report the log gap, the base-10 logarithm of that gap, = 1.2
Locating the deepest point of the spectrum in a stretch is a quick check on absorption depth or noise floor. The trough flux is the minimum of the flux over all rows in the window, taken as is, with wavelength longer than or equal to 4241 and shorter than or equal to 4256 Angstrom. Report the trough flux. 15.87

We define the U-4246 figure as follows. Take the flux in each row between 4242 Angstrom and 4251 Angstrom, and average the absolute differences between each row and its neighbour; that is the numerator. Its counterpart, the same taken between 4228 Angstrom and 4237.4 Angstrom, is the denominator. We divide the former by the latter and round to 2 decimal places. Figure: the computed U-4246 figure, 0.61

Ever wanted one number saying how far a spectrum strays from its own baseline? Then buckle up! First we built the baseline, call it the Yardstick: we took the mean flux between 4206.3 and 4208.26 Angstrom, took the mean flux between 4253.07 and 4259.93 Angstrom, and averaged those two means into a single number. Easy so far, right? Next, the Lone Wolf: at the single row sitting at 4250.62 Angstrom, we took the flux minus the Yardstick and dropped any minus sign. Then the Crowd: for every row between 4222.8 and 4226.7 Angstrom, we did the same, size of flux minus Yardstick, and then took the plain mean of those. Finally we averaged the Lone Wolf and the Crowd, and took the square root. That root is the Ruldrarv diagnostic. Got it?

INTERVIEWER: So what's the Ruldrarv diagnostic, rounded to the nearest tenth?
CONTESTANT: 3.1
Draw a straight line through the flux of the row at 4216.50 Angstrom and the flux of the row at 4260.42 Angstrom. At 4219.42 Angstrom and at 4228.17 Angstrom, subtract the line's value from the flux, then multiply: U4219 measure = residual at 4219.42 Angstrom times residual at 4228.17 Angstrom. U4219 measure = -16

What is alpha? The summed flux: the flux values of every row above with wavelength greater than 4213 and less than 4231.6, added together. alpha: 395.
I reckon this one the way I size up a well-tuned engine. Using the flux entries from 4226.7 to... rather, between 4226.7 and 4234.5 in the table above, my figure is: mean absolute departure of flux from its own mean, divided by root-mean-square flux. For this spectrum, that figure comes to 0.23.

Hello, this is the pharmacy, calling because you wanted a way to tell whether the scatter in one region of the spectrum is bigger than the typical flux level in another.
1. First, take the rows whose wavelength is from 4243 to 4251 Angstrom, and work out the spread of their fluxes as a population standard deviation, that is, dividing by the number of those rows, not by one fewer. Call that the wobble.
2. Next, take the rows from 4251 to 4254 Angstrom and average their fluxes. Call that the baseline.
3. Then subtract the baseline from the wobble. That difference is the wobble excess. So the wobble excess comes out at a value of -18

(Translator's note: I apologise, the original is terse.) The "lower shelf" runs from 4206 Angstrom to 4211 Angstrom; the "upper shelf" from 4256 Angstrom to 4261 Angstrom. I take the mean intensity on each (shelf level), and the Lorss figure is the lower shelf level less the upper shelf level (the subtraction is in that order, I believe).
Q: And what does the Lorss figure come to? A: 4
